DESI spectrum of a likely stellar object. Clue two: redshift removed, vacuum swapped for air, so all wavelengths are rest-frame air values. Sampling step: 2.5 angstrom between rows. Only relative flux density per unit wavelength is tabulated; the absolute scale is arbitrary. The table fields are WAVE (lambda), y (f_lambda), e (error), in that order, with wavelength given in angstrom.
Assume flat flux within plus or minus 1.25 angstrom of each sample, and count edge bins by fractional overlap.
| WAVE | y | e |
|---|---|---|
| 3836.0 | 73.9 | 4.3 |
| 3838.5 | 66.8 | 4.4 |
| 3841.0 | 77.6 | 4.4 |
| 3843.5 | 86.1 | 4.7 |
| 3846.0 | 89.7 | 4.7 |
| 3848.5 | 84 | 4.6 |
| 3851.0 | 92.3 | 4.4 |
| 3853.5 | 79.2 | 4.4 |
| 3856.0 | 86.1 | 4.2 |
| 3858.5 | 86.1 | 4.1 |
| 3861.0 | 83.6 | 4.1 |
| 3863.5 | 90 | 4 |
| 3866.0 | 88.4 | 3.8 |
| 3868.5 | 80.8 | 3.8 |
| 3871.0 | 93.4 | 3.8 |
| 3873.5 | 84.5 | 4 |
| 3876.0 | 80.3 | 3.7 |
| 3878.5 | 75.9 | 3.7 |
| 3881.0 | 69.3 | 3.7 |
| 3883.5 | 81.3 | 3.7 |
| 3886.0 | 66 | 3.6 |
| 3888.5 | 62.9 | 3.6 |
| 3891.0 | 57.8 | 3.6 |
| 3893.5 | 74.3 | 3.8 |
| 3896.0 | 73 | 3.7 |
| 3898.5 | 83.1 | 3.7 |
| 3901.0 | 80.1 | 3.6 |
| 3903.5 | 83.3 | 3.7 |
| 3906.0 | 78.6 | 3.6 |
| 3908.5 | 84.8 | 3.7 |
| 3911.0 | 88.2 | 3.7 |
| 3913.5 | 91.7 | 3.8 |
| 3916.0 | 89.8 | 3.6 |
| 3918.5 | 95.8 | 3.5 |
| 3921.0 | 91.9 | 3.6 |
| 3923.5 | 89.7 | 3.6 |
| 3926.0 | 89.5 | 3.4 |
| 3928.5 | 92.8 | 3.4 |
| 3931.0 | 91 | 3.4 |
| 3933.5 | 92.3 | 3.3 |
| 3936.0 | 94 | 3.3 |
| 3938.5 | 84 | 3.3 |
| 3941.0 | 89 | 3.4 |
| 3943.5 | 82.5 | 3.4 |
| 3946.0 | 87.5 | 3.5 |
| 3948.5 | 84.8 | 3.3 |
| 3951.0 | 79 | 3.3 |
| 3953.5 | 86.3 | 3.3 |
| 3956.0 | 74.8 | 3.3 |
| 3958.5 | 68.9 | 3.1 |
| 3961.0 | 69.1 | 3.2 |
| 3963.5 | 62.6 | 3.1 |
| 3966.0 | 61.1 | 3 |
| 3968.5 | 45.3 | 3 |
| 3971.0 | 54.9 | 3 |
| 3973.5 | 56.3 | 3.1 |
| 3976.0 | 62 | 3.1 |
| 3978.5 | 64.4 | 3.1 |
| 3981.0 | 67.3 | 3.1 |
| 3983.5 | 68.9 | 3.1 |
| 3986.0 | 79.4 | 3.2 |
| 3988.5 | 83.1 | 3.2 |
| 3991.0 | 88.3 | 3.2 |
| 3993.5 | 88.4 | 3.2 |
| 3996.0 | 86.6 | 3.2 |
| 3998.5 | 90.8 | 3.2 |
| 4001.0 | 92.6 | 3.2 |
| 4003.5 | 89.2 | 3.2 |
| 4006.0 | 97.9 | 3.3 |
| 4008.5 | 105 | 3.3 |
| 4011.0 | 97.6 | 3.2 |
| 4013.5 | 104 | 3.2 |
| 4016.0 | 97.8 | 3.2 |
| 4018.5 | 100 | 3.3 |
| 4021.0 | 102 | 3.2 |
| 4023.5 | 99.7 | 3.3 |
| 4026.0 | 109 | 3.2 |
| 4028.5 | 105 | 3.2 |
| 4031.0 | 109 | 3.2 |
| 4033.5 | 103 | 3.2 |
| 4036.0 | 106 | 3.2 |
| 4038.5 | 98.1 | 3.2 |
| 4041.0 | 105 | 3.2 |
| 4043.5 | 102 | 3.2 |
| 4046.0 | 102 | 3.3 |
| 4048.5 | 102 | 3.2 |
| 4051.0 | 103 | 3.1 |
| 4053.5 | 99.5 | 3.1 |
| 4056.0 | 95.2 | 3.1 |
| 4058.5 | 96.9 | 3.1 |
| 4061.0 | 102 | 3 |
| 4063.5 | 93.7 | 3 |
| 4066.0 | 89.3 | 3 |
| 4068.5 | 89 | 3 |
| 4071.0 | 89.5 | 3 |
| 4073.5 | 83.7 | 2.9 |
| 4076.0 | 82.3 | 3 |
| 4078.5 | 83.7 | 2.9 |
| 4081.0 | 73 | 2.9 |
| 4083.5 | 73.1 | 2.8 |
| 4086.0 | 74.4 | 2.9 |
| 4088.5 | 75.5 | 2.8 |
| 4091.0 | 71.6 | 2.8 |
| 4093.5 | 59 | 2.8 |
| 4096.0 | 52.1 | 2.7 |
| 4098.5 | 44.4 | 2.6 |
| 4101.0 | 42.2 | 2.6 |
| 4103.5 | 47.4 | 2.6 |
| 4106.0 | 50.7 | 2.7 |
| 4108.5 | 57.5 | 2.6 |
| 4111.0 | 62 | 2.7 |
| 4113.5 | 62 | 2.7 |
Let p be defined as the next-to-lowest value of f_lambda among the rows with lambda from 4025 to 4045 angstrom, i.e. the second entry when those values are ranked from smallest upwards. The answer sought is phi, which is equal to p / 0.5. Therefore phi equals 204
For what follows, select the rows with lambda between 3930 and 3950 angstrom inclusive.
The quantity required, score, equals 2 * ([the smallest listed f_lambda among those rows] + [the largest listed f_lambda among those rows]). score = 353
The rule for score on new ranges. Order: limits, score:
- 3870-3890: 313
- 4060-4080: 369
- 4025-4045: 414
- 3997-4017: 388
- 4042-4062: 396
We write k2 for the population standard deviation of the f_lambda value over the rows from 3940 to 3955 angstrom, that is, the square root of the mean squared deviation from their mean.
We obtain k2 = 3.3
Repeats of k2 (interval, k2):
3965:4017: 17.3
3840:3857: 4.9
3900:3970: 11.5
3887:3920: 10.6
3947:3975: 12.4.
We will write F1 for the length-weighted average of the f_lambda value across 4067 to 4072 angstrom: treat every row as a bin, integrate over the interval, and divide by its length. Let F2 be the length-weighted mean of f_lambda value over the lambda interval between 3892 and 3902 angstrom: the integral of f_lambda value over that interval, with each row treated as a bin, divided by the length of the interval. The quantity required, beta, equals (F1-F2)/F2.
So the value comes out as 0.2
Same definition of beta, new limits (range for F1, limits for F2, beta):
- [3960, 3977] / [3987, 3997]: -0.3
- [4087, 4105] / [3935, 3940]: -0.4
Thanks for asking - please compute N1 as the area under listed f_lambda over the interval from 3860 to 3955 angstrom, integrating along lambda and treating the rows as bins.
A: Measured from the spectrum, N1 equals 7926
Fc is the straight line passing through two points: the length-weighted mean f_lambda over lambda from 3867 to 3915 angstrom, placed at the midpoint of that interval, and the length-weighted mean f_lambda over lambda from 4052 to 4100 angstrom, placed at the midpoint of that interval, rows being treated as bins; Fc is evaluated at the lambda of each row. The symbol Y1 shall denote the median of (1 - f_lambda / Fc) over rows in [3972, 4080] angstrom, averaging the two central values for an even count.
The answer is -0.21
